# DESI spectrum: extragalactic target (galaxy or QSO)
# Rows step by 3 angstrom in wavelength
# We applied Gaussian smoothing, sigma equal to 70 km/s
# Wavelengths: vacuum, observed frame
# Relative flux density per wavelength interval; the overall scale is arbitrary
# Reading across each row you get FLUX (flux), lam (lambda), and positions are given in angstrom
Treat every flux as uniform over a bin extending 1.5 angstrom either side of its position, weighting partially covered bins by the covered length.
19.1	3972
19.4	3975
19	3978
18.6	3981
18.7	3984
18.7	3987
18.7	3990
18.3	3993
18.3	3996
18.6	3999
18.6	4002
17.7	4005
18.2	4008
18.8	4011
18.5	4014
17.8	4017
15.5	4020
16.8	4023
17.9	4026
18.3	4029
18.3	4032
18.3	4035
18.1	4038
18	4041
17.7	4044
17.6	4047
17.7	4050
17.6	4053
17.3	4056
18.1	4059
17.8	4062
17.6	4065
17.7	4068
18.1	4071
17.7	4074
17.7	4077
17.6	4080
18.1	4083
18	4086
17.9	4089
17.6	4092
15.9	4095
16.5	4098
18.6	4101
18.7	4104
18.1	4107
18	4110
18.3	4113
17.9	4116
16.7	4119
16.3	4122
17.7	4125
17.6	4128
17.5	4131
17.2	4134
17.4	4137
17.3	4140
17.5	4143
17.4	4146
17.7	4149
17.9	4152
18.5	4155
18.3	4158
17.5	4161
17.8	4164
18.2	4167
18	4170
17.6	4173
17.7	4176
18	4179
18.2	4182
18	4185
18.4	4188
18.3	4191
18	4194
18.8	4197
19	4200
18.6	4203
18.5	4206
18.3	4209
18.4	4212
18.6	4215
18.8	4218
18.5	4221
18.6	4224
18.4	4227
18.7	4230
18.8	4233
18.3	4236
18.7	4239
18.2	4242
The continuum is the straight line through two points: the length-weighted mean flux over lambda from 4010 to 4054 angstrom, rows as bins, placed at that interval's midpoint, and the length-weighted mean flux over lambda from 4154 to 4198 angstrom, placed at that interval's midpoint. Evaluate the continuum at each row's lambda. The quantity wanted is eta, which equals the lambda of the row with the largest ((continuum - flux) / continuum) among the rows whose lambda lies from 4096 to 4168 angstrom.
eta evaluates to 4122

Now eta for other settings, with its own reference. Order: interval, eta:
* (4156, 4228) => 4161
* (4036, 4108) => 4095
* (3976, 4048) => 4020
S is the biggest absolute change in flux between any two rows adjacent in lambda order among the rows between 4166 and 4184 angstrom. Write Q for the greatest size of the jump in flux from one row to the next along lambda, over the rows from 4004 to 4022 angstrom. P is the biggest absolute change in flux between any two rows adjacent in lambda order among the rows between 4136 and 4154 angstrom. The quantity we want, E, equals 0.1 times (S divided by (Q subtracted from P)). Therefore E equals -0.02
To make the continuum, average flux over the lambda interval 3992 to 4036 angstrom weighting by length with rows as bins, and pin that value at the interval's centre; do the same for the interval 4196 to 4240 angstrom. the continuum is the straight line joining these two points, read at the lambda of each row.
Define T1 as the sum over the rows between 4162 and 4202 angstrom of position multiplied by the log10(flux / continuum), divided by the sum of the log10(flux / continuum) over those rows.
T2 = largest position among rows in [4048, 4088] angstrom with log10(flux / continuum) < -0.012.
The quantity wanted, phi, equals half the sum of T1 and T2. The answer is 4126.9 angstrom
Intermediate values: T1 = 4173.8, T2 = 4080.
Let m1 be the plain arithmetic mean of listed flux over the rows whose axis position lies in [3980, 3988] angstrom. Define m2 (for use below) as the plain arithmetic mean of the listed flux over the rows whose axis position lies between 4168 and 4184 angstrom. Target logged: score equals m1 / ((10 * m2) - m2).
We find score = 0.116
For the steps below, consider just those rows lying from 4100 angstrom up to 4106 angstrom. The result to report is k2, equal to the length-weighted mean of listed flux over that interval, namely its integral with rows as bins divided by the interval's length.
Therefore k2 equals 18.6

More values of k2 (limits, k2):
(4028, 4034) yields 18.3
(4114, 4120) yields 17.4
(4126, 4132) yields 17.6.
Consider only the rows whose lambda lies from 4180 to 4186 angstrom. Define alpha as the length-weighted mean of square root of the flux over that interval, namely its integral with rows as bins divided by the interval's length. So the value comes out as 4.25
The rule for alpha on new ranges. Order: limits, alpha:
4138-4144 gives 4.17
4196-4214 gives 4.31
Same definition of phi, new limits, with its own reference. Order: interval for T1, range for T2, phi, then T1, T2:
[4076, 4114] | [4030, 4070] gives 4078.5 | 4092.0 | 4065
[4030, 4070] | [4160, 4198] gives 4126.5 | 4059.1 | 4194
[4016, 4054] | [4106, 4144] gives 4085.9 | 4028.7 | 4143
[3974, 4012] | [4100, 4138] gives 4062.6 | 3988.2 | 4137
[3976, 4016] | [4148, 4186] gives 4084.3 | 3992.6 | 4176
